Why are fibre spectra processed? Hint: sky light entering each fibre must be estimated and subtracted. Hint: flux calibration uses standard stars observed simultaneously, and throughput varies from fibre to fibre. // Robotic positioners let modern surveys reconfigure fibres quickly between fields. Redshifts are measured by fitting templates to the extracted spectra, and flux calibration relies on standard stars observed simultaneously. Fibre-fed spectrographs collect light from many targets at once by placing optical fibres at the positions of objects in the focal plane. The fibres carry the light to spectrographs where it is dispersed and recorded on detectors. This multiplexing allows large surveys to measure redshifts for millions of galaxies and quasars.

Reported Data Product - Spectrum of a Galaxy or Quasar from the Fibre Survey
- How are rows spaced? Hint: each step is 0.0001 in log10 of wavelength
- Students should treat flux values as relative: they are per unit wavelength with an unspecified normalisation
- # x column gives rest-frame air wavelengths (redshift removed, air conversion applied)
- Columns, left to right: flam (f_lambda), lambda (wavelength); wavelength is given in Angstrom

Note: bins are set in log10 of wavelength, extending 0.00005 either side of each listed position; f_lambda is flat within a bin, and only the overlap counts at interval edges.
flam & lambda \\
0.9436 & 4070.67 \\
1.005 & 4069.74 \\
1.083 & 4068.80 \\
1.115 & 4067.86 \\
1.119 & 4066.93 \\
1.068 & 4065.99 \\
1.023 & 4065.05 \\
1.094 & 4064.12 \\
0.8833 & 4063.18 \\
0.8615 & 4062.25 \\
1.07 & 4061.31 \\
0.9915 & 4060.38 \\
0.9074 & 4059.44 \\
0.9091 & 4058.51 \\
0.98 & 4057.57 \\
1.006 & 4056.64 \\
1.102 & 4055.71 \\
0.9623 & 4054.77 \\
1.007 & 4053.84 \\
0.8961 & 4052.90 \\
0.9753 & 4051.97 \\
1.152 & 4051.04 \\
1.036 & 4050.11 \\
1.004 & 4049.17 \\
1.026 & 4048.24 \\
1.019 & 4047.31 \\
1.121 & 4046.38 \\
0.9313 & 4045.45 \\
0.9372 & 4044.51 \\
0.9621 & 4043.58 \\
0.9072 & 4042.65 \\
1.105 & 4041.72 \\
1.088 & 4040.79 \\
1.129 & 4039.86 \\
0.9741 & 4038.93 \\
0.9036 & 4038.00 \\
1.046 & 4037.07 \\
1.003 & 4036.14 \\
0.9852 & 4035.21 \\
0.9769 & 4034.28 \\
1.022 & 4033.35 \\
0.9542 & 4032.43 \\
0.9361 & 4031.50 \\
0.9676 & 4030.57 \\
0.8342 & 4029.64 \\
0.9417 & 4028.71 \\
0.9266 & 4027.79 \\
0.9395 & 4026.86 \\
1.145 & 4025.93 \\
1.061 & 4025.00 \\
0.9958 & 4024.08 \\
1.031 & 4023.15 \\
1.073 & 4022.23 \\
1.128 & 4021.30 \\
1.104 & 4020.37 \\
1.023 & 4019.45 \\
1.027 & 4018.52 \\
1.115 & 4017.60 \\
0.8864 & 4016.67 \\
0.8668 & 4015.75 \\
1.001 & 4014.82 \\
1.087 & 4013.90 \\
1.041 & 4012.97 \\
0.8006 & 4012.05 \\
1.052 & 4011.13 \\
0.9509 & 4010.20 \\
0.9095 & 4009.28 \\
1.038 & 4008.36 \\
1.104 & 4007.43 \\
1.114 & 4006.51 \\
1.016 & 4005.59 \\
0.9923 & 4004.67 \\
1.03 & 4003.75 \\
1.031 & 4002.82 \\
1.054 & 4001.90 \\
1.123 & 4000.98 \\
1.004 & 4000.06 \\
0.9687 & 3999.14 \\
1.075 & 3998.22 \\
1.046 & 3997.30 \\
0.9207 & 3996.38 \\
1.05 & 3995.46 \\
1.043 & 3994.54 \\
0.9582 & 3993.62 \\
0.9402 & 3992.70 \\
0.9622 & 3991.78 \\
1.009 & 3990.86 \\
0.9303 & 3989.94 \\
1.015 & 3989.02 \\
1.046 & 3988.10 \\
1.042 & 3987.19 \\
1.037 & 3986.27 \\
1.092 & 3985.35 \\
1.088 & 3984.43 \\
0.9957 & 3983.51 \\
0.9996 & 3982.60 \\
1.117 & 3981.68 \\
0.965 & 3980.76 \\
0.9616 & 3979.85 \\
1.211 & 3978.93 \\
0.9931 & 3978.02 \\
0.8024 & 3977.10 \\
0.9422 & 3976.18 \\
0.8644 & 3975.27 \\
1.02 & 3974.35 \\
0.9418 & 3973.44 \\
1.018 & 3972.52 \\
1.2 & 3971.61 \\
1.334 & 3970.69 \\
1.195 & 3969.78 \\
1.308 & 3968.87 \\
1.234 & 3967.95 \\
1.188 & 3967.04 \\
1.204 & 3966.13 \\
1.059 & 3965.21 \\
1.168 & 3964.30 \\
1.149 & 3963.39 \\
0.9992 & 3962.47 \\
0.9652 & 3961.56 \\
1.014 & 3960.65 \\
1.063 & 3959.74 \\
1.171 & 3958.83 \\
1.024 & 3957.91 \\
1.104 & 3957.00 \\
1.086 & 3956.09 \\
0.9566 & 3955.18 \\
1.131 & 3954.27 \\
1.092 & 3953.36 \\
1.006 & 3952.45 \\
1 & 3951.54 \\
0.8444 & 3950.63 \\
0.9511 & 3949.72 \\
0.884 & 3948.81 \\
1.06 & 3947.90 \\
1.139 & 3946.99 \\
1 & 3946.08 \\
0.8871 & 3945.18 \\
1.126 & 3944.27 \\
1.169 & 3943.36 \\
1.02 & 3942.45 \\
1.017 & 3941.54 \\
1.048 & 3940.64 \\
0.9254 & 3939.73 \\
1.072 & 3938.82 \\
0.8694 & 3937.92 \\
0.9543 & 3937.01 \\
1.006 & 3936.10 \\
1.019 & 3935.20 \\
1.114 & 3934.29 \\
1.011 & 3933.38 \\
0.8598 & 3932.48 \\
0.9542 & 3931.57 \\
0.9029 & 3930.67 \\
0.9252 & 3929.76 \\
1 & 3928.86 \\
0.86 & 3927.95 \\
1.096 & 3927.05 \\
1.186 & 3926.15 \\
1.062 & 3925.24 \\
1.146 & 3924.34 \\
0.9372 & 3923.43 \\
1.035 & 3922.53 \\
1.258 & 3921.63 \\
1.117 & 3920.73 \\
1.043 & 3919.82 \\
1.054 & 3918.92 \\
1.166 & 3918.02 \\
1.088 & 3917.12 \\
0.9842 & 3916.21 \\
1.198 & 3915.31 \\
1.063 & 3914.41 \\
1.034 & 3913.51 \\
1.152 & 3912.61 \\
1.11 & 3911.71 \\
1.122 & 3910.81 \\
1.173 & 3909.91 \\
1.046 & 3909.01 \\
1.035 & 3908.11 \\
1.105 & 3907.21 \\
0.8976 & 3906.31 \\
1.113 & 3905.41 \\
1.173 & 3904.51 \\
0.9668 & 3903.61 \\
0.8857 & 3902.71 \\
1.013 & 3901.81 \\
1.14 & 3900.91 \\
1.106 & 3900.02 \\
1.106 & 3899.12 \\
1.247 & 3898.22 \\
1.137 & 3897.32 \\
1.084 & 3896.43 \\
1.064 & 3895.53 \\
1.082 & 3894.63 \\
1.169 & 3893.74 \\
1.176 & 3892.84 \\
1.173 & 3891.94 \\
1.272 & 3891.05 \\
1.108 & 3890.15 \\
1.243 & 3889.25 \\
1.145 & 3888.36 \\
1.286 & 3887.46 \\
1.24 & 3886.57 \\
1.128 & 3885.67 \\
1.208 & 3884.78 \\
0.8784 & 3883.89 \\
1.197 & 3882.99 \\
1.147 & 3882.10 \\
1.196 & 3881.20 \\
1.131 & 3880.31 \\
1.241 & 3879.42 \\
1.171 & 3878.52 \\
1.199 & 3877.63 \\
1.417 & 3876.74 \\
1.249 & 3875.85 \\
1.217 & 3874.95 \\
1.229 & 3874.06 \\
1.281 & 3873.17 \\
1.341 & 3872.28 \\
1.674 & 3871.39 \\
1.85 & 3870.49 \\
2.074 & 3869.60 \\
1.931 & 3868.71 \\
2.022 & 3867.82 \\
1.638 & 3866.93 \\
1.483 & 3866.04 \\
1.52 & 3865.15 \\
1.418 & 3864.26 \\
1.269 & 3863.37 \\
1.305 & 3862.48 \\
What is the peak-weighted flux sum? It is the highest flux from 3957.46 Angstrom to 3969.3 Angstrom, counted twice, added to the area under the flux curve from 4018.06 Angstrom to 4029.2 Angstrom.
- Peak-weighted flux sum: 14.1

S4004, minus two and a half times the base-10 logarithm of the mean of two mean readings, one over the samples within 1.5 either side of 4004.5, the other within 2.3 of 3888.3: -0.11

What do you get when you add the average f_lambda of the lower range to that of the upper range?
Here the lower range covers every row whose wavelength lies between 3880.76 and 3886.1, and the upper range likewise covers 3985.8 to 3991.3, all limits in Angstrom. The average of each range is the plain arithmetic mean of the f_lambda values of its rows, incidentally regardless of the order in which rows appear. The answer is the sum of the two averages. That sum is 2.139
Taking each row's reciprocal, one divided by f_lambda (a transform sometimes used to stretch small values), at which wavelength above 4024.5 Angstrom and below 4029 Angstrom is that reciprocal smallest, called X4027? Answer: 4025.93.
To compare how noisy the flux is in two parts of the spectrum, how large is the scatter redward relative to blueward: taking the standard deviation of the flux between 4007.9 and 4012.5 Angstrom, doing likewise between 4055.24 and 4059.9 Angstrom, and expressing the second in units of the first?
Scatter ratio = 0.78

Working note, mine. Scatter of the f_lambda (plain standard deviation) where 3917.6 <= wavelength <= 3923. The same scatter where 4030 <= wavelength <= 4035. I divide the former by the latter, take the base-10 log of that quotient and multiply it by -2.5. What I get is -1.1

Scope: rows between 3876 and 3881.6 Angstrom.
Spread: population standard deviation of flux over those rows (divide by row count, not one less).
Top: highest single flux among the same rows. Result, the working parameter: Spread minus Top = -1.33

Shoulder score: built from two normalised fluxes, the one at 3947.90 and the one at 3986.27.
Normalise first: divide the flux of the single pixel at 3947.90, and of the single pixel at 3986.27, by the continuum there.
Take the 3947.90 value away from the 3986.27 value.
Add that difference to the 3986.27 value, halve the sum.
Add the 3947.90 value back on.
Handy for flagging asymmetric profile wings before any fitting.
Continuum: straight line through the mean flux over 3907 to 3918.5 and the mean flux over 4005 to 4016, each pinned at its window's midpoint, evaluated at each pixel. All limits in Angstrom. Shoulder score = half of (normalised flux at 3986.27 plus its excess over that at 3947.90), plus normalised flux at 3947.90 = 1.51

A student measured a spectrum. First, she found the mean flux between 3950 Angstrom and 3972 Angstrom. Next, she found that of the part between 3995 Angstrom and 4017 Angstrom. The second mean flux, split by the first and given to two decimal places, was 0.91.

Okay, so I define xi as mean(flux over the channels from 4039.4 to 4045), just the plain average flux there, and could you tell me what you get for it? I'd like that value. 1.02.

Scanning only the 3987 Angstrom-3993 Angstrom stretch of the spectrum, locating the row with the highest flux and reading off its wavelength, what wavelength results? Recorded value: 3988.10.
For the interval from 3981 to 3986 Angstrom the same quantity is 3981.68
